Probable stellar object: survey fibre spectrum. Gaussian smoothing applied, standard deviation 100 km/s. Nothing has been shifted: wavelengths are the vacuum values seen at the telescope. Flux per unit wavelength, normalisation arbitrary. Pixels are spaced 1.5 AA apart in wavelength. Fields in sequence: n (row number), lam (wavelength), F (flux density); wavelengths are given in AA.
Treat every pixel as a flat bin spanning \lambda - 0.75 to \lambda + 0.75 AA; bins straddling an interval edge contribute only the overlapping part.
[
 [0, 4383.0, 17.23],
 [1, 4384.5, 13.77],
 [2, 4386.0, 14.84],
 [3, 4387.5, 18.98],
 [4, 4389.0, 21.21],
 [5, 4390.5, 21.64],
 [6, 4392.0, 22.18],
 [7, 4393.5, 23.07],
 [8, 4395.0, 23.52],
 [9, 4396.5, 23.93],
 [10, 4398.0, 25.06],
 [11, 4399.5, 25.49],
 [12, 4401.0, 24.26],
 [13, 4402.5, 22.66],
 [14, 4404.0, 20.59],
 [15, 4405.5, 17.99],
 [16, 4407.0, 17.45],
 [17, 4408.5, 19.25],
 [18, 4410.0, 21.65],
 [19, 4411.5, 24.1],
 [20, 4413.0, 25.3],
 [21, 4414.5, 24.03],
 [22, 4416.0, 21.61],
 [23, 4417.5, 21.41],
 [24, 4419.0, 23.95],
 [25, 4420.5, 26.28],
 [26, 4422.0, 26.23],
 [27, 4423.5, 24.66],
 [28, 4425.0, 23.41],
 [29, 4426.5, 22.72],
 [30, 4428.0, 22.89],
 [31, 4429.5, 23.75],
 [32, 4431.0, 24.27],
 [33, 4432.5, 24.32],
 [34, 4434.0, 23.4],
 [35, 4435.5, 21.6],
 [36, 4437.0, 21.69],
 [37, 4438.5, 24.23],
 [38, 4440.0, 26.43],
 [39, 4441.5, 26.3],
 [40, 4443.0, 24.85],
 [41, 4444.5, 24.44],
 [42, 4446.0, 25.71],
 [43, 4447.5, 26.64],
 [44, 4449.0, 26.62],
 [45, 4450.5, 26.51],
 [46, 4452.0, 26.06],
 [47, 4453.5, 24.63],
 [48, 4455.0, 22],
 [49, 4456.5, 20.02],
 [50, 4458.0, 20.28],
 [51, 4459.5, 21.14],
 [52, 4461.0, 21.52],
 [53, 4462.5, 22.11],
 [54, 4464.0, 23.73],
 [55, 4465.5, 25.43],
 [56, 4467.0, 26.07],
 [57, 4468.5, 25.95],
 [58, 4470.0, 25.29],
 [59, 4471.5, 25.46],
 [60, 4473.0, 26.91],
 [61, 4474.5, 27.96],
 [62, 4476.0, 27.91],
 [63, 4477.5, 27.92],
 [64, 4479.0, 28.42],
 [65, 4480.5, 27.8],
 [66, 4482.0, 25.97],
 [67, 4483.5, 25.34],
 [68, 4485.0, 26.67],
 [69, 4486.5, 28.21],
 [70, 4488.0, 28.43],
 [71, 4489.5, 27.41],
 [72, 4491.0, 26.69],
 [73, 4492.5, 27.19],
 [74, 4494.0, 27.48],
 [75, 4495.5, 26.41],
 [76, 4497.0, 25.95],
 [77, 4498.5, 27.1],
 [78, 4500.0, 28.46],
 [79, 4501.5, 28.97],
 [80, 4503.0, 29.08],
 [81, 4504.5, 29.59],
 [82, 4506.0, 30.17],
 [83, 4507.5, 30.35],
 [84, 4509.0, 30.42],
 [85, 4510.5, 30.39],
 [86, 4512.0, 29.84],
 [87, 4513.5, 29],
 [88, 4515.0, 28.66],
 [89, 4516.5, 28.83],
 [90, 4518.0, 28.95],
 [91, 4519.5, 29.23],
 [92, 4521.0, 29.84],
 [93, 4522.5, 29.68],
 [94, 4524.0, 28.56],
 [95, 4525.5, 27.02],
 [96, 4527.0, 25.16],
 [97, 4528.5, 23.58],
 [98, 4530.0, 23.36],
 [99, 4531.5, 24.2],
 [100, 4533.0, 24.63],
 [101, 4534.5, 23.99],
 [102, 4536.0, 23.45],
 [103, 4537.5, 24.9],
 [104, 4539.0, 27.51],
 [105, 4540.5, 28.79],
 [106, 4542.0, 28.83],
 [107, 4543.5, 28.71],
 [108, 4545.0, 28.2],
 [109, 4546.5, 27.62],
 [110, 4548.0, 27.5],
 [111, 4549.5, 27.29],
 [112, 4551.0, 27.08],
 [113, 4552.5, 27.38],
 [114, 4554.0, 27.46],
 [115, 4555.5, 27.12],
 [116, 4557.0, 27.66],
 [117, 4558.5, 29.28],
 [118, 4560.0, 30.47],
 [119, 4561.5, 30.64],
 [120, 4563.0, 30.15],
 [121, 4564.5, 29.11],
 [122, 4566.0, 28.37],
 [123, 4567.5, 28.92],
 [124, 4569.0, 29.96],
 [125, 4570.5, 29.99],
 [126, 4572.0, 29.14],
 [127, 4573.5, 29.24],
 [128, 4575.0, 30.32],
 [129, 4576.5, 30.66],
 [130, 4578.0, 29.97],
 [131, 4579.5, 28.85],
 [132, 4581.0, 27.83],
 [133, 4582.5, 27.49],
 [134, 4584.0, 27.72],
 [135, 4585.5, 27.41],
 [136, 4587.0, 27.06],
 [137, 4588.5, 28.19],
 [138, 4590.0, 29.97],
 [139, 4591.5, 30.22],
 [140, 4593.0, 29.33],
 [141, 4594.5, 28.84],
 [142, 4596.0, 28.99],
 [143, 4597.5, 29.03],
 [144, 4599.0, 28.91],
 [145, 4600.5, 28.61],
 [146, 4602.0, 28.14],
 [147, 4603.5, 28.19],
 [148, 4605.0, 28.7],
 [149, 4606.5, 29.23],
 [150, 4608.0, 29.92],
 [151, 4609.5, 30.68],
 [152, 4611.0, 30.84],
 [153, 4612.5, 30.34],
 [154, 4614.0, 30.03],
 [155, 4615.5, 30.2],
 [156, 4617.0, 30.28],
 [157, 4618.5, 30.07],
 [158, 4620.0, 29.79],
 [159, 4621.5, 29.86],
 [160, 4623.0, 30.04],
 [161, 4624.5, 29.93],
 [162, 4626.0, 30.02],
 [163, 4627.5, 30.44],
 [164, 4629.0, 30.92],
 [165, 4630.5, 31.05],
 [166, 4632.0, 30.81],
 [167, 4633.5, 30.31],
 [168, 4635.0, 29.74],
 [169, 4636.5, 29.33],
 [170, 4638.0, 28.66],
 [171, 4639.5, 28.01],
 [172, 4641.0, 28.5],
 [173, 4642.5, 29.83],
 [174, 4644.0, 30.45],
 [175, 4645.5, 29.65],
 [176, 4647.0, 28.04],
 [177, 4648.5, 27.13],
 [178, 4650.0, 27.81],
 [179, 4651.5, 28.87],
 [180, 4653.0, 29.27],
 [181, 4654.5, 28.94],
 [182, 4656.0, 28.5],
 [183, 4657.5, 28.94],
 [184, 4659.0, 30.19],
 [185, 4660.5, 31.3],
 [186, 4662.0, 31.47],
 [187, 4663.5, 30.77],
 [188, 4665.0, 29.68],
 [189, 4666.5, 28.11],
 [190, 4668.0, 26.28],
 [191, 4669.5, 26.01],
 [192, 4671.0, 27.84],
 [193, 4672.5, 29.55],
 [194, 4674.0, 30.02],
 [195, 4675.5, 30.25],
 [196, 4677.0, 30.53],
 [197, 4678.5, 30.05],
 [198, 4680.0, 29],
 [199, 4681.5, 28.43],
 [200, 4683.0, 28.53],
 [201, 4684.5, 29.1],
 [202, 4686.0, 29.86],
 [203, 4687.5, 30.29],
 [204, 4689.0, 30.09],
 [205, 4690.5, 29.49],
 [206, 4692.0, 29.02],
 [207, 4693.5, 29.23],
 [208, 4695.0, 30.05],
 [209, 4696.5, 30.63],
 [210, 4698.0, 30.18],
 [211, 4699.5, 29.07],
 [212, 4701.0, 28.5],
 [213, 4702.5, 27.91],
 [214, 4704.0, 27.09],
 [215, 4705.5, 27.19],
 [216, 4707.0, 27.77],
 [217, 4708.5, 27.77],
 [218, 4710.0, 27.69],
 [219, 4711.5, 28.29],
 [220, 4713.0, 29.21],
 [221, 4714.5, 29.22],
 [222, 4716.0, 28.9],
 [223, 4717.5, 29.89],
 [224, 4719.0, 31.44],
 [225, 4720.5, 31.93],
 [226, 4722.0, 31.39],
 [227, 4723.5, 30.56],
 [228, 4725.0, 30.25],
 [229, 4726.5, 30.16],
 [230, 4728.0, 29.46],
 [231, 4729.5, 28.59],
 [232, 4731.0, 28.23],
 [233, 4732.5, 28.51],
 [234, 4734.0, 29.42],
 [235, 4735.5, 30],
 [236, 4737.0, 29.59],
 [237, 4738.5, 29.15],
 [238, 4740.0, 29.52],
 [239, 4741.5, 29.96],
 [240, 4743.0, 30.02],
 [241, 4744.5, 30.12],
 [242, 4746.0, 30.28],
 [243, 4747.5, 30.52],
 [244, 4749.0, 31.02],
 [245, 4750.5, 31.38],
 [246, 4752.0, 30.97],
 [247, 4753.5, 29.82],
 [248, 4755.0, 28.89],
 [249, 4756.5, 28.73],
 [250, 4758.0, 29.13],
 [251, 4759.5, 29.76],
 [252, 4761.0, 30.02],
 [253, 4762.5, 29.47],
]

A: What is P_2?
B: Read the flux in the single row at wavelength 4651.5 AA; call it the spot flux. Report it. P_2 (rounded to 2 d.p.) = 28.87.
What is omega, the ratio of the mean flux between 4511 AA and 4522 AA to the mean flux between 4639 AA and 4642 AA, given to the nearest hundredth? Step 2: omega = 1.03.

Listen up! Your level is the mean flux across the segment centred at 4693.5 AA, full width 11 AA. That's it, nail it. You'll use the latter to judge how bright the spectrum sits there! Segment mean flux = 29.8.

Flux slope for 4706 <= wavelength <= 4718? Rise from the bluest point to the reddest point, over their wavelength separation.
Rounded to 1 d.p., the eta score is 0.2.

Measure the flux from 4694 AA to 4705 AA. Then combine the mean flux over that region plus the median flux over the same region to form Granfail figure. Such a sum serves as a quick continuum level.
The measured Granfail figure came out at 58.1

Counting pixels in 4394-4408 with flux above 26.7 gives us 0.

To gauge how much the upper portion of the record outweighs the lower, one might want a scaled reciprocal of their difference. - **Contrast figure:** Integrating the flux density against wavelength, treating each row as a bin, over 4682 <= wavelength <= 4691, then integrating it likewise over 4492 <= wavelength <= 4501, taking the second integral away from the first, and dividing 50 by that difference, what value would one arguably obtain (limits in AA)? 2.3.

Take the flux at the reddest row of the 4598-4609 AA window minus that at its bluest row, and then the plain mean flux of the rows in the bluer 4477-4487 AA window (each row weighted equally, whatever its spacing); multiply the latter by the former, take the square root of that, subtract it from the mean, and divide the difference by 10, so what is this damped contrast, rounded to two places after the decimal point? 2.19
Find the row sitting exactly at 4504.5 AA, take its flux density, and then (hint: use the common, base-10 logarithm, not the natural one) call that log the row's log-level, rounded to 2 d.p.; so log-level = 1.47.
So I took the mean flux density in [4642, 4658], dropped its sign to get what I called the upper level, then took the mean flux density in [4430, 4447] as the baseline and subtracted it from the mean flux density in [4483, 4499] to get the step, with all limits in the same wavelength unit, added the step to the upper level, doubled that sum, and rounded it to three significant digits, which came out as 63.1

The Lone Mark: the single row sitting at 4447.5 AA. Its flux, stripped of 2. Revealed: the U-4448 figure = 24.6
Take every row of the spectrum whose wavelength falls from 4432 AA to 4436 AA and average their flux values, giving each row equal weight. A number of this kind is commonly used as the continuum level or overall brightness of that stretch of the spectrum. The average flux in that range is 23.1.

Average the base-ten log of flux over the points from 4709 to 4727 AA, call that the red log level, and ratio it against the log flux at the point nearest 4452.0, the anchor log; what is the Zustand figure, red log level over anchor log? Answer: 1.04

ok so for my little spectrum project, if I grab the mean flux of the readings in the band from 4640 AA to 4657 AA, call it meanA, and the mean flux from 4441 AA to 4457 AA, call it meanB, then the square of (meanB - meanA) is 15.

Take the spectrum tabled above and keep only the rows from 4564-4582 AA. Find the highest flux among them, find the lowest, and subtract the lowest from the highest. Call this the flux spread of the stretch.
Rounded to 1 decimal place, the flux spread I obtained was 2.8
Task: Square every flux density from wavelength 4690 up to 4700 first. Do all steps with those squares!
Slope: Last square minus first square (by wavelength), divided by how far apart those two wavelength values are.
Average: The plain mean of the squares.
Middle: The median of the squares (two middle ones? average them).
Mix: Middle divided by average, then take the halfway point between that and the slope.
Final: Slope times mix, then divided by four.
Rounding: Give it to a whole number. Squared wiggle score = 1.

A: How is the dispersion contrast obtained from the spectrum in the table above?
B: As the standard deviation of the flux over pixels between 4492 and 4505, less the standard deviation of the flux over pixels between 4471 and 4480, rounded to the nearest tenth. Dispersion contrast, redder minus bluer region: 0.2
